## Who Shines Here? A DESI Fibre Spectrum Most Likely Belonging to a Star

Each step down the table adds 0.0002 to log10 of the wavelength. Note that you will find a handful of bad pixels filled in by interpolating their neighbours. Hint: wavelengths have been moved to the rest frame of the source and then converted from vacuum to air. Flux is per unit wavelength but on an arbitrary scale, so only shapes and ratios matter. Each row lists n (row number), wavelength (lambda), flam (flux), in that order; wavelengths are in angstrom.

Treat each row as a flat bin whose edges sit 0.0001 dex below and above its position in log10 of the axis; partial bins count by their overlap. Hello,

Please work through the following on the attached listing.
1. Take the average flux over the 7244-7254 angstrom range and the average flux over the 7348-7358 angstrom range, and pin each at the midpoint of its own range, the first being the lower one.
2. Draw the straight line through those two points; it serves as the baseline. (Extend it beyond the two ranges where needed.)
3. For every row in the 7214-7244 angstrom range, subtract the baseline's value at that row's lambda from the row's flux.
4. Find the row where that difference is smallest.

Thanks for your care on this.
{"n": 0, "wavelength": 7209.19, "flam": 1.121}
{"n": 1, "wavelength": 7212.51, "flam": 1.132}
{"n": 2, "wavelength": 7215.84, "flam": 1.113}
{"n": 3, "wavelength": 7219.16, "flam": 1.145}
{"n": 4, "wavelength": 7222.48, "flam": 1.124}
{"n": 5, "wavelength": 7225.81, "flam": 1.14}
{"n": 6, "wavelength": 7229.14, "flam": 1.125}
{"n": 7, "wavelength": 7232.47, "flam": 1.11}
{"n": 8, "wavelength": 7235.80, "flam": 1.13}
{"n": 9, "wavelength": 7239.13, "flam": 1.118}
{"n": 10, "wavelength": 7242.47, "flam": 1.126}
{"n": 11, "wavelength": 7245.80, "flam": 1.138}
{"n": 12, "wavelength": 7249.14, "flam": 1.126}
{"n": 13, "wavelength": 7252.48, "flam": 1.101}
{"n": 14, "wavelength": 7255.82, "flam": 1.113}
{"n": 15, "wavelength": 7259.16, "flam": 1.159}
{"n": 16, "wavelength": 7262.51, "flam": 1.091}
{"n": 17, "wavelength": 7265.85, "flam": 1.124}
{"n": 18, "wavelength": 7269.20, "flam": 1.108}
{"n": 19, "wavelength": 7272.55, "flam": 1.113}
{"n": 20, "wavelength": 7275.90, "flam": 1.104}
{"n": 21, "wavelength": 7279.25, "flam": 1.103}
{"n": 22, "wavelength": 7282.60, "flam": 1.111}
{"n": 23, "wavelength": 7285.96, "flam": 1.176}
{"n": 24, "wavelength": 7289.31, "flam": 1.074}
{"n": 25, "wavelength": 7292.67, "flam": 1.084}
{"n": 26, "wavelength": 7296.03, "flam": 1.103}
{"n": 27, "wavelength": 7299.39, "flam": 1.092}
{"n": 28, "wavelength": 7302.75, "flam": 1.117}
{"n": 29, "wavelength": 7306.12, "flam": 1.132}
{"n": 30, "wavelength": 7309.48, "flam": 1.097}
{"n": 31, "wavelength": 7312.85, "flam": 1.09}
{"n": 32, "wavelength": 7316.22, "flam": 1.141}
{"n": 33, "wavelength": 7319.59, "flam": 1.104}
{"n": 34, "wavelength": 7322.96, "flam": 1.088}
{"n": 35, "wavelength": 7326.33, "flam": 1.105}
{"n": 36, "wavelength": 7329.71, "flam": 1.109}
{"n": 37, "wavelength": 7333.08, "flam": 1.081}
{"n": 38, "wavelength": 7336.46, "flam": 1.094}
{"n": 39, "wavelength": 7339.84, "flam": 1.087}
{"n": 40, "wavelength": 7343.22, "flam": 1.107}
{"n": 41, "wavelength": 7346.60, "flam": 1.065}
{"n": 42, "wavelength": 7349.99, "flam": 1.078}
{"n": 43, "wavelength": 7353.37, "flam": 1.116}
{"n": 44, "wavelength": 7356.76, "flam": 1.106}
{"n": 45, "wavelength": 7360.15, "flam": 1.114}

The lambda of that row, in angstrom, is 7215.84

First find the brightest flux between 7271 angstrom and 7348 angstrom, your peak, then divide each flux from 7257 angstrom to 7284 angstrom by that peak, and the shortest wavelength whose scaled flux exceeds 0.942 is 7259.16 angstrom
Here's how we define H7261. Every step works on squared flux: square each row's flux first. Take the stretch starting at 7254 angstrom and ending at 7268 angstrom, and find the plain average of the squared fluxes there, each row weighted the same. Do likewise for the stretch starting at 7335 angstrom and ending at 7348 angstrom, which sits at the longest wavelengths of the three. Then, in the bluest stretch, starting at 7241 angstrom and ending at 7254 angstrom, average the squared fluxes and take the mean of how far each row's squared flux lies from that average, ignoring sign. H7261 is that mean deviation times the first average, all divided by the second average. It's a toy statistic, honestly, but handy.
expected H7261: 0.026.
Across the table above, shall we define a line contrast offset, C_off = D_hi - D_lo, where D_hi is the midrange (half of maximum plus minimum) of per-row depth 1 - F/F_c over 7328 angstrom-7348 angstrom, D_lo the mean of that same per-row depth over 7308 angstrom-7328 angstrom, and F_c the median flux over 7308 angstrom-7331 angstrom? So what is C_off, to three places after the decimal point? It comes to 0.016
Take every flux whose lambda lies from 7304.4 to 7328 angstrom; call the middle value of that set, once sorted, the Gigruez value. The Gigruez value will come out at 1.10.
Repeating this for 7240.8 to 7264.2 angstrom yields 1.13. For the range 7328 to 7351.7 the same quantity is 1.09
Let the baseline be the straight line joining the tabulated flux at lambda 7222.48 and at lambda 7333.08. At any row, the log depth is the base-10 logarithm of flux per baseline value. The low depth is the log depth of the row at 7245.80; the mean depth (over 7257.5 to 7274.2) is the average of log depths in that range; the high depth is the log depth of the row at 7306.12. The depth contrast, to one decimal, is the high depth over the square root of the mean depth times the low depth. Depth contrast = 2.5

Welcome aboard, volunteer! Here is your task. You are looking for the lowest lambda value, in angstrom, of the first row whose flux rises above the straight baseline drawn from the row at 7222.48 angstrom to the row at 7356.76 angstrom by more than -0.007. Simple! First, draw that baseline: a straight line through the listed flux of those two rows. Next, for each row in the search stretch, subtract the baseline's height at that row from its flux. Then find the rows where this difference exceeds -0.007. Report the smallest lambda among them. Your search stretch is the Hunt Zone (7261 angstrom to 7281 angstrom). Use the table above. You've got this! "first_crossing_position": 7265.85 angstrom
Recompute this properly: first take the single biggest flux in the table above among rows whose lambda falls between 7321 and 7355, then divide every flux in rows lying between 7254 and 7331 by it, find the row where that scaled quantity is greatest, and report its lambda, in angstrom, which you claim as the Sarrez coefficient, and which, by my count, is 7285.96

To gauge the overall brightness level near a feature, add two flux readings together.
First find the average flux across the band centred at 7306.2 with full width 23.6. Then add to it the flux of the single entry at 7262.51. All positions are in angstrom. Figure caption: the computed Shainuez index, 2.20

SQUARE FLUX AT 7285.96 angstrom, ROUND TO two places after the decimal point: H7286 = 1.38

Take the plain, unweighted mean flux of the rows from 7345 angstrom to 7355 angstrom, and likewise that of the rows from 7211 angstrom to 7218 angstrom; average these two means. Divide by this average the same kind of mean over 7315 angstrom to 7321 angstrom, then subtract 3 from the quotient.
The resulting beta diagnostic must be -1.98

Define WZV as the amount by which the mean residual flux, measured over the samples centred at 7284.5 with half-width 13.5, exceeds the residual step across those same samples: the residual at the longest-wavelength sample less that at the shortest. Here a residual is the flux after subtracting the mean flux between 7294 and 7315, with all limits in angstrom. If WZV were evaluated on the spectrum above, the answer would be 0.013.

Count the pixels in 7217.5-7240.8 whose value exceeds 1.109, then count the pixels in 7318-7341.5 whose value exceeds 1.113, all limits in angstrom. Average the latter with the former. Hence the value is 3.5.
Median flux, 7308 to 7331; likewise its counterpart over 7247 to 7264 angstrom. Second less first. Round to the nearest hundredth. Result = 0.01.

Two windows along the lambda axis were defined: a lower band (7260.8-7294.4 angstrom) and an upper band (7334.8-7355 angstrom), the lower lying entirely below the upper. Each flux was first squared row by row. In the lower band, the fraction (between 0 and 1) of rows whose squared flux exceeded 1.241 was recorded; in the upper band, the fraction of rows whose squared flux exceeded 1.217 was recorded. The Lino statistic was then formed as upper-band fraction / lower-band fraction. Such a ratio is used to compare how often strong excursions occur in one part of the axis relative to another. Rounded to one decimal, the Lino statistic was 1.7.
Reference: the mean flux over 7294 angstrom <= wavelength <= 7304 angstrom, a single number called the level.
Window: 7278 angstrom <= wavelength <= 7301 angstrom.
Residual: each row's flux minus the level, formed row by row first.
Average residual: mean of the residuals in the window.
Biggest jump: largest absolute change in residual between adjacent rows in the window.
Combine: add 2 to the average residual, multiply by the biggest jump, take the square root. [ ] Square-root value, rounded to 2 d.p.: 0.45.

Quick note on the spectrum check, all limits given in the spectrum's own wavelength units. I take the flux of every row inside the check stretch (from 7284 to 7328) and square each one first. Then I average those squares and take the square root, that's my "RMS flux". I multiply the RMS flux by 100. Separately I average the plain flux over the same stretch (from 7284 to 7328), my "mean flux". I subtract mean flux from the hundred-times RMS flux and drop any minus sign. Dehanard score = 109.7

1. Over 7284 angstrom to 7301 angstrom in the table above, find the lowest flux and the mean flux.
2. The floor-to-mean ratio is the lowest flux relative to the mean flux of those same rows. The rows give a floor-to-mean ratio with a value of 0.9712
